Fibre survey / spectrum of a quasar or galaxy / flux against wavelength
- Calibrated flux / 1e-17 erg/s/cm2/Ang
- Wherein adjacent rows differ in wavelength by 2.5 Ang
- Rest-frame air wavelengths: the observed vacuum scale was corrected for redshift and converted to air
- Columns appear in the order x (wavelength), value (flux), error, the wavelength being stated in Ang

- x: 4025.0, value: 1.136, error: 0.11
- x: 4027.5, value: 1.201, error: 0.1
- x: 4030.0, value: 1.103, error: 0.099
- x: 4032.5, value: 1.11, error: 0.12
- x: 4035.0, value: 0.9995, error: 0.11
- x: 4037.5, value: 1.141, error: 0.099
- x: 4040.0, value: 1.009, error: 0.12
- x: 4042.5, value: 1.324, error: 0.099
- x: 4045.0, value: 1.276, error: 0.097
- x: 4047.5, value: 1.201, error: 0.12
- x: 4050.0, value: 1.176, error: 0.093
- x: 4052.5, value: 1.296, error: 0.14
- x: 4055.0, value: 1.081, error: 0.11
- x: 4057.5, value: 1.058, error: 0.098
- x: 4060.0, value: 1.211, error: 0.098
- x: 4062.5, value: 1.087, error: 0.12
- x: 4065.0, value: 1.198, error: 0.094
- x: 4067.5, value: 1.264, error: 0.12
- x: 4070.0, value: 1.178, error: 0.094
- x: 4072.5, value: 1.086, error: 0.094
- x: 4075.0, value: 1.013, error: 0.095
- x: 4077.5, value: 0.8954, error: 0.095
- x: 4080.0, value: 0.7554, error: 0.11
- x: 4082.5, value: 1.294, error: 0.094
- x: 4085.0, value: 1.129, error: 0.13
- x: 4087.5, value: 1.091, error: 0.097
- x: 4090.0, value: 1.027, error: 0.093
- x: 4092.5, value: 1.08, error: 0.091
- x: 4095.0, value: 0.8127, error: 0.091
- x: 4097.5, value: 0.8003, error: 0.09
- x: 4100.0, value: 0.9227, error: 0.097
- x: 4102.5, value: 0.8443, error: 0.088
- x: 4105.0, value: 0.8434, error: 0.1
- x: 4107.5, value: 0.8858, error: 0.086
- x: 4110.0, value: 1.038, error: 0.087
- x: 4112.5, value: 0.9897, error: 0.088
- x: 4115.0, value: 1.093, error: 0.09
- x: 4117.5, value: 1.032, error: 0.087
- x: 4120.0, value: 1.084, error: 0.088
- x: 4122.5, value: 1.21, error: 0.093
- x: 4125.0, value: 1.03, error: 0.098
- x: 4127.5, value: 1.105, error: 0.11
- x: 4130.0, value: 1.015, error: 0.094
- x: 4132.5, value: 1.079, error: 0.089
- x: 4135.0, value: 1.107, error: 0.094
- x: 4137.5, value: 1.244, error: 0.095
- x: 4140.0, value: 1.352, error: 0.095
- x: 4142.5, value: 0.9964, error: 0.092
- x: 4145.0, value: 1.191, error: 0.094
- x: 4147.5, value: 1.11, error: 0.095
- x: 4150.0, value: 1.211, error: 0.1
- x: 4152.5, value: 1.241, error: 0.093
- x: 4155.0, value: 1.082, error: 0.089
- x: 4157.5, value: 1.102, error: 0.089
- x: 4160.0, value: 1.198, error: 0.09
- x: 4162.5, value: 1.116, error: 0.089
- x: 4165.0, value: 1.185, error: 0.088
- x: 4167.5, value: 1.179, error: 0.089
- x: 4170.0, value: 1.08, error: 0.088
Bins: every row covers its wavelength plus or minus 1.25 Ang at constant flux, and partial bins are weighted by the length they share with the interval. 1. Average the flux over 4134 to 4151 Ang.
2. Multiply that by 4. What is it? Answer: 4.69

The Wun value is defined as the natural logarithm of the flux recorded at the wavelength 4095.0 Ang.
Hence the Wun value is -0.21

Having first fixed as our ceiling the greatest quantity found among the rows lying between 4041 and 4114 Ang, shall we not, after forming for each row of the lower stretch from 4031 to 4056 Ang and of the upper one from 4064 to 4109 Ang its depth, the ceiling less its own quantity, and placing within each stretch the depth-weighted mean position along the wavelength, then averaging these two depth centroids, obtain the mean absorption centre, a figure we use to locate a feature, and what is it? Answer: 4066.2 Ang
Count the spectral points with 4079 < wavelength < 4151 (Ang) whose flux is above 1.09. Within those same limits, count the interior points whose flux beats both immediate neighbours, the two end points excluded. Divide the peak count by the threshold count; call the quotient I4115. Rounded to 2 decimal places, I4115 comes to 0.75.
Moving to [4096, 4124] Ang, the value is 1.50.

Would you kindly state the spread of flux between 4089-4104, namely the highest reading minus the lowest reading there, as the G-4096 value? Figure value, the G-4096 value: 0.28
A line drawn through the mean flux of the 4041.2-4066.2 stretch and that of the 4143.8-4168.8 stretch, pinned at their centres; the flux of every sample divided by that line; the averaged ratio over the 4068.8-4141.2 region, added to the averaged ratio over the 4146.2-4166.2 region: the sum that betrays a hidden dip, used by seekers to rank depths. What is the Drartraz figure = 1.88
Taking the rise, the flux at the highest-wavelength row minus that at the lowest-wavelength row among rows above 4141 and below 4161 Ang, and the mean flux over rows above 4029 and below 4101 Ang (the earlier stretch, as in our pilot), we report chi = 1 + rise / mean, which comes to 1.18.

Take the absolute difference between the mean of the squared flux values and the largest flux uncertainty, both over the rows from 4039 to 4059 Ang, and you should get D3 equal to 1.26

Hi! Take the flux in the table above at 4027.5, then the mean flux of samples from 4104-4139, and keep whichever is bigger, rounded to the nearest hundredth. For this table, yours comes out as 1.20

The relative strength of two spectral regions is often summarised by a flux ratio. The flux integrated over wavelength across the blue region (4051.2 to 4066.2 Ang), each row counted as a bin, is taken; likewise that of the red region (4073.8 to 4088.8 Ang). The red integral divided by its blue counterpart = 0.89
